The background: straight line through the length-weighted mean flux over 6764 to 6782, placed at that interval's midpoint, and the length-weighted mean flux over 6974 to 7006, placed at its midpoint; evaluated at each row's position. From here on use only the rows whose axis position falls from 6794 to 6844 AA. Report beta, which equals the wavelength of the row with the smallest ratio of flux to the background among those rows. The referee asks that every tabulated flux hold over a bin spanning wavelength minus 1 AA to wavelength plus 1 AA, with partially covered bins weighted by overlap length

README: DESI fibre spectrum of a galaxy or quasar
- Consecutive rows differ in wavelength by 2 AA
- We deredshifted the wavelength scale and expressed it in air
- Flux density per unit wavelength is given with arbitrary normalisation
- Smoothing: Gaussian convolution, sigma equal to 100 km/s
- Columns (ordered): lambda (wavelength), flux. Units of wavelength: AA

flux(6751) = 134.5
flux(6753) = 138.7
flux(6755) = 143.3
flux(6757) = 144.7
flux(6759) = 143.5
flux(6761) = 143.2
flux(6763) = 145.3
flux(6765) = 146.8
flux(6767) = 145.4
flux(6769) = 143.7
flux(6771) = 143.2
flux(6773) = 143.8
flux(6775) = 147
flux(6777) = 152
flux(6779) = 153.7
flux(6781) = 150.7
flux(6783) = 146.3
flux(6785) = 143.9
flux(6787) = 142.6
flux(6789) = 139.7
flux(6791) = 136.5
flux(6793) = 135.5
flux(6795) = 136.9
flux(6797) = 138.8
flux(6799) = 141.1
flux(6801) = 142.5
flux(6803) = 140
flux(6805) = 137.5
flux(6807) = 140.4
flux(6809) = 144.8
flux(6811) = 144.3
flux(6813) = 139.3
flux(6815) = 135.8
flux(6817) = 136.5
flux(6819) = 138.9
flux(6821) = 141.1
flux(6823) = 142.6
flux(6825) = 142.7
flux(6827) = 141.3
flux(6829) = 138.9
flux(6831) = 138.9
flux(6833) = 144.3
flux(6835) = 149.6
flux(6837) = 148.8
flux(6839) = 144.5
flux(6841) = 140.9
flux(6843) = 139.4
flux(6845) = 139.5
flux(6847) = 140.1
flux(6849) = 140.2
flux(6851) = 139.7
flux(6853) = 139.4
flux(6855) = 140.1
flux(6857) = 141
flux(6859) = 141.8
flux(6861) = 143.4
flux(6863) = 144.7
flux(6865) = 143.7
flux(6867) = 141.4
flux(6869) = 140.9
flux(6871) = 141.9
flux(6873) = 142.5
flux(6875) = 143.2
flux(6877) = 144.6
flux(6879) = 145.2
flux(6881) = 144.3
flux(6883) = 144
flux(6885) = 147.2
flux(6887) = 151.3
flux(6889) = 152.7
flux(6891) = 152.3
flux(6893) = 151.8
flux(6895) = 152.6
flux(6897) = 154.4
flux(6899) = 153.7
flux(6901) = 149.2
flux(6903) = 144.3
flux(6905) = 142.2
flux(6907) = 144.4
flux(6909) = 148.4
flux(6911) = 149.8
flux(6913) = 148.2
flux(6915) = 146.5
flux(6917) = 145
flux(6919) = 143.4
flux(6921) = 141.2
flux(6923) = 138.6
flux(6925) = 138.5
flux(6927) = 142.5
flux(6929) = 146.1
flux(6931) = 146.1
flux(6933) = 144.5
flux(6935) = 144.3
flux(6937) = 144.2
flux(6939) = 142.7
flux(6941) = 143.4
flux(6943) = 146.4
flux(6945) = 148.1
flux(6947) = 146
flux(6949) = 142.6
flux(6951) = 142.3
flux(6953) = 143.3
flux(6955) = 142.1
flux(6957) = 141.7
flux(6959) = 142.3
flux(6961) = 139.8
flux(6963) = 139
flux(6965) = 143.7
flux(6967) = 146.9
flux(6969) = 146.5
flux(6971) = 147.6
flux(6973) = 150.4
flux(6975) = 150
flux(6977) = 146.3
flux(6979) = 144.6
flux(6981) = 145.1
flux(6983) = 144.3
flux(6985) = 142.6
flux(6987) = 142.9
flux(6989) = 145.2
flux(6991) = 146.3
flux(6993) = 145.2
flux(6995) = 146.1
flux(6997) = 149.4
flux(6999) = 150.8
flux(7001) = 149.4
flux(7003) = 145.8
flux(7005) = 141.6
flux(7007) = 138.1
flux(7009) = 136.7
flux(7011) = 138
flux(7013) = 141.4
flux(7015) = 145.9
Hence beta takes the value 6815 AA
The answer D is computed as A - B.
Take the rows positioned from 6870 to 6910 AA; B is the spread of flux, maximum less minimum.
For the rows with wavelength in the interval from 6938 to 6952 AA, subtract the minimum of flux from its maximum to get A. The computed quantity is -6.7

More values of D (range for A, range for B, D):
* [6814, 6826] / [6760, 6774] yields 3.3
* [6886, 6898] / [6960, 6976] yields -8.3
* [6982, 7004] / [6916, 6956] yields -1.4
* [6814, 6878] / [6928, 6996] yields 2.4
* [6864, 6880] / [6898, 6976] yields -10.9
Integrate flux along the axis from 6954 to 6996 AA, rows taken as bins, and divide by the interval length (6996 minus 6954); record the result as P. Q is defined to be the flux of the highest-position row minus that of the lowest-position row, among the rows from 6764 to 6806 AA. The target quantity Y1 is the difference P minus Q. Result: 154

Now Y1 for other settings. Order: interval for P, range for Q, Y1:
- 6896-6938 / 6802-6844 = 146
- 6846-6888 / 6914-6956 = 147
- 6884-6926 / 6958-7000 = 139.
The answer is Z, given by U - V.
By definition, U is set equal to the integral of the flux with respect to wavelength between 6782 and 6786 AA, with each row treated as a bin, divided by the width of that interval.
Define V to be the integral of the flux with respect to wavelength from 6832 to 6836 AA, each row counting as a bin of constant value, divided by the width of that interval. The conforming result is -2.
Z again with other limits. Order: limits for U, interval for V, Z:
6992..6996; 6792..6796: 9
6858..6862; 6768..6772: -1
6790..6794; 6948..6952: -6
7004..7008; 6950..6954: -3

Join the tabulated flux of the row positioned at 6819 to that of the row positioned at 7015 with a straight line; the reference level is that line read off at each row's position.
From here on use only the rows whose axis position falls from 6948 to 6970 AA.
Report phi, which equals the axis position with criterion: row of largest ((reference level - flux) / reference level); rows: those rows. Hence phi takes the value 6963 AA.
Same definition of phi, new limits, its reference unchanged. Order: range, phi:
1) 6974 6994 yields 6985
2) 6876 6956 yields 6925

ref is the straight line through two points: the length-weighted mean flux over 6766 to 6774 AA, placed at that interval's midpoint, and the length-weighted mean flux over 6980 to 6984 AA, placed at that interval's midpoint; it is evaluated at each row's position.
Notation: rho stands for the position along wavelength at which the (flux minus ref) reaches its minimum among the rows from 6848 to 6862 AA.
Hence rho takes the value 6853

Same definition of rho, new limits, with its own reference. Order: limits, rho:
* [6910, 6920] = 6919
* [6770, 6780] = 6771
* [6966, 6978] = 6977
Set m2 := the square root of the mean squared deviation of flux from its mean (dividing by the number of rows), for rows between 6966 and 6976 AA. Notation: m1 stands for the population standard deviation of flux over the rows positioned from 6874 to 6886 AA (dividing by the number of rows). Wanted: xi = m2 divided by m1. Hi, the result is 1.3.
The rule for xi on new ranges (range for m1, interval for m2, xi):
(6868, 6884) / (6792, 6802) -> 1.9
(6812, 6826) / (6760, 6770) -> 0.5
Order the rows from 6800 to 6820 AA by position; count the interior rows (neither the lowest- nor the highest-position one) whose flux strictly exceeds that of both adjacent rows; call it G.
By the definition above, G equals 1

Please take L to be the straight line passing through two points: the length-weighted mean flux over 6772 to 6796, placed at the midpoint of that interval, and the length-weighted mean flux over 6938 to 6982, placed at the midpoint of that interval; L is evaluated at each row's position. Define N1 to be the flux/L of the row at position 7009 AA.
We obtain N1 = 0.945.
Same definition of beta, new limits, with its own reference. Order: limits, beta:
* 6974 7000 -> 6985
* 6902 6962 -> 6925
